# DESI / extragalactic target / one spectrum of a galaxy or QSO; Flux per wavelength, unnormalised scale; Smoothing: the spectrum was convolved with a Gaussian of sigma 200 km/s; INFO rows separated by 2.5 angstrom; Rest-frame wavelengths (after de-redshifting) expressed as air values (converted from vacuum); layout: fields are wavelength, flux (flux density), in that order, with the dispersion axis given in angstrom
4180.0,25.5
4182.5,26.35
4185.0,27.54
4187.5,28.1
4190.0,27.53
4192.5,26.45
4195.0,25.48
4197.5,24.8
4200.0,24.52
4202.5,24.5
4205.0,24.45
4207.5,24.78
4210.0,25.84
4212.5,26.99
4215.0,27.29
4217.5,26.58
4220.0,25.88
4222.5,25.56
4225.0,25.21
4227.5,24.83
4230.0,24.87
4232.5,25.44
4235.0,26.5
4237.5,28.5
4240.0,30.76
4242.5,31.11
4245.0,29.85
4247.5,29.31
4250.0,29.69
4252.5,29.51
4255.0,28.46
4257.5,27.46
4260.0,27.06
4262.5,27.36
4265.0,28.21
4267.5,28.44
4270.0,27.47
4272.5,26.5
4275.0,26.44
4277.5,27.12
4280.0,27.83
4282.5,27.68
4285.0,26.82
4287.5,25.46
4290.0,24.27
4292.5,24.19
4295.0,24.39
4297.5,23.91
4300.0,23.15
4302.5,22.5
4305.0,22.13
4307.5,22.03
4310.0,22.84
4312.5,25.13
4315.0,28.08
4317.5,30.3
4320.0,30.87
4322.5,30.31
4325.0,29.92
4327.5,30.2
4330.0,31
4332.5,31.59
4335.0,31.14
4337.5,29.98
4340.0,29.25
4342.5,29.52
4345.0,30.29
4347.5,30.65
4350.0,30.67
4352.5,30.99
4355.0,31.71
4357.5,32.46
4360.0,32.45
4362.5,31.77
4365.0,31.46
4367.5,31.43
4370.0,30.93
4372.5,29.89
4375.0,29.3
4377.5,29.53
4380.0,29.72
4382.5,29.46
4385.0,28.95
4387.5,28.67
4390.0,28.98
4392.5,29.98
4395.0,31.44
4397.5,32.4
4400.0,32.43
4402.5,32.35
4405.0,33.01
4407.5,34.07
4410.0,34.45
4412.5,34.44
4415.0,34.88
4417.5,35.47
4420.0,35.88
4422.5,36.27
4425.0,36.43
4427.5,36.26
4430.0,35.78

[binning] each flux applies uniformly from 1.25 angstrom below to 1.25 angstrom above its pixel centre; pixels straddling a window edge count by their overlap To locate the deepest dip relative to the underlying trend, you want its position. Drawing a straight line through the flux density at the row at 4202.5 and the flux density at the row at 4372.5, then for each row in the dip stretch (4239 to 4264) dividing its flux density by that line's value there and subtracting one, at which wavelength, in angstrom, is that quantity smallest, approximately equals 4260.0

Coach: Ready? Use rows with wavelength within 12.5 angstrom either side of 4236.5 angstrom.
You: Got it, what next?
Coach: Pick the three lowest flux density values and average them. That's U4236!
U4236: 25.0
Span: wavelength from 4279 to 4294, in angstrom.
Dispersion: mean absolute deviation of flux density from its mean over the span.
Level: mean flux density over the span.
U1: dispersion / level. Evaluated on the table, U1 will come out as 0.054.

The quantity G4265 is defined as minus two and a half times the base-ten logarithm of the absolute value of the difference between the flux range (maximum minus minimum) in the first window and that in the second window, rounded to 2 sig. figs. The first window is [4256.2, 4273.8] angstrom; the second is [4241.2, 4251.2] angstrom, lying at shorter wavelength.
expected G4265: 2.1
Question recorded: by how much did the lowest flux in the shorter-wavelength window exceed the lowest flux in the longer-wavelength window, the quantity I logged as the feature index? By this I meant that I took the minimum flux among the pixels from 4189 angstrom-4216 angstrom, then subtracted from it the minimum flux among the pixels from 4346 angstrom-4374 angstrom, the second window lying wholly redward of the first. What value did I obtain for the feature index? -5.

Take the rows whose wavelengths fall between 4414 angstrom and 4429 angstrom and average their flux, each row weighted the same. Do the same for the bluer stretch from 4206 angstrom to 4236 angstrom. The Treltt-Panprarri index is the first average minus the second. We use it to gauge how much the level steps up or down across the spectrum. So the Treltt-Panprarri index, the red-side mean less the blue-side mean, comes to 10.1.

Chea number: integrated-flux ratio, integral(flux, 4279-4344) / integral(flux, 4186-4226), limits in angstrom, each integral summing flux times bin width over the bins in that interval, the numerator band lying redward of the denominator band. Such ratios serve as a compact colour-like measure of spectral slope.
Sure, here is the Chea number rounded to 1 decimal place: 1.7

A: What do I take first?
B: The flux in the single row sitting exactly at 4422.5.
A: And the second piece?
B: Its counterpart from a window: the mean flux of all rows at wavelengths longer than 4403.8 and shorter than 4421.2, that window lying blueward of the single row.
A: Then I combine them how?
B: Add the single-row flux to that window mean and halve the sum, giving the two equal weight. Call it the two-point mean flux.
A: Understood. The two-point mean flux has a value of 35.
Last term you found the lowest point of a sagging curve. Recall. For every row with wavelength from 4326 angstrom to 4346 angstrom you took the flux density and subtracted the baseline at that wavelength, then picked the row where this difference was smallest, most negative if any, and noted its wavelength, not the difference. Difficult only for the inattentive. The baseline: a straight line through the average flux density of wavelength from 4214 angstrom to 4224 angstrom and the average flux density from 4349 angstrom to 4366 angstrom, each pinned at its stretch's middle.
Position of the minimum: 4340.0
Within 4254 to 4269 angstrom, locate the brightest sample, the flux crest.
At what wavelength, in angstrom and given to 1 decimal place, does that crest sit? 4255.0 angstrom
